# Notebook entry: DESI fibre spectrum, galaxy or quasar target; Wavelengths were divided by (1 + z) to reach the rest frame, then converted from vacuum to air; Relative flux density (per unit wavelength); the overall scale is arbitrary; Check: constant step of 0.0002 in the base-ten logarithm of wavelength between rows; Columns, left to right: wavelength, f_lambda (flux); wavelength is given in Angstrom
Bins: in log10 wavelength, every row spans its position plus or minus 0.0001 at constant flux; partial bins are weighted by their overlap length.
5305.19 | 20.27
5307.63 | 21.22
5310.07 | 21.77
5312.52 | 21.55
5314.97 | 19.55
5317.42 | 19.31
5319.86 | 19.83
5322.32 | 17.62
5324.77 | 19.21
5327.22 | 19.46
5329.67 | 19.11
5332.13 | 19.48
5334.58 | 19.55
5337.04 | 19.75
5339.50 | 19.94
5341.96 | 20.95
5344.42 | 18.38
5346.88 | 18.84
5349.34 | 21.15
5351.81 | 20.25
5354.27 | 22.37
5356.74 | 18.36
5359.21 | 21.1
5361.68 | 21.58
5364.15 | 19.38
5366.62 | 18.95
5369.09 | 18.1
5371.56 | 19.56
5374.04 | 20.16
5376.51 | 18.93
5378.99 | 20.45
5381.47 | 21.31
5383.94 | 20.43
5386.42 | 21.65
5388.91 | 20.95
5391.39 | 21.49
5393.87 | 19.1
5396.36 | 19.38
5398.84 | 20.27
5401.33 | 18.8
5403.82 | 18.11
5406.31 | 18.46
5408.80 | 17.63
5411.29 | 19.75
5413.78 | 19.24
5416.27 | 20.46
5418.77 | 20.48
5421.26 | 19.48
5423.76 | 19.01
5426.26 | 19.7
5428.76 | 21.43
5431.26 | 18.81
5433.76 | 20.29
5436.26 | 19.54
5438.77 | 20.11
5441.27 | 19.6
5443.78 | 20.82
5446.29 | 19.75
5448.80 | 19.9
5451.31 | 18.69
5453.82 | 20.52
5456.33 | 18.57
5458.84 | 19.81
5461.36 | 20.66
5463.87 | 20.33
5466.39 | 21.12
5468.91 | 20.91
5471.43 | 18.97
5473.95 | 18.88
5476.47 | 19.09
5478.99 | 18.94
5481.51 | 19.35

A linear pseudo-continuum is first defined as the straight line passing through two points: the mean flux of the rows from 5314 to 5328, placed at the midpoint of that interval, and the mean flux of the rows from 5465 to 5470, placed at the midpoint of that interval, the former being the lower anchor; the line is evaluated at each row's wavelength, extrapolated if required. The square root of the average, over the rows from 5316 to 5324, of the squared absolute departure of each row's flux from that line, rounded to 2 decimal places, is 0.99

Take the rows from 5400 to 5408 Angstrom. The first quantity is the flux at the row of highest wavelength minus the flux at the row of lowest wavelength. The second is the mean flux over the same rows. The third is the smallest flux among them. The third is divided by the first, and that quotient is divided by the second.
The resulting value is -2.9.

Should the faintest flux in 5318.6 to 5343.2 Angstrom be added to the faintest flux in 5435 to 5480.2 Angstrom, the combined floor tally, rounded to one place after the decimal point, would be 36.2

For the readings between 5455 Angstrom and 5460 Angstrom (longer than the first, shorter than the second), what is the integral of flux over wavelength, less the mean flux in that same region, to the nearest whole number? 77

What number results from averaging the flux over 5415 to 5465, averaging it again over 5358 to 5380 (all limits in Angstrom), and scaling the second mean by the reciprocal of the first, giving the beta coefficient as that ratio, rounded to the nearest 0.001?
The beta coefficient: 0.995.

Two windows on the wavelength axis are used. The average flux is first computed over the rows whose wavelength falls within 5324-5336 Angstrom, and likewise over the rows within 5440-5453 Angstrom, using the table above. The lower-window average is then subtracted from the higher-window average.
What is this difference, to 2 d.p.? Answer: 0.39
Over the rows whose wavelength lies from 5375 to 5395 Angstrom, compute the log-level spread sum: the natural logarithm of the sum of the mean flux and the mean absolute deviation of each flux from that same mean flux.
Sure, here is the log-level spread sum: 3.06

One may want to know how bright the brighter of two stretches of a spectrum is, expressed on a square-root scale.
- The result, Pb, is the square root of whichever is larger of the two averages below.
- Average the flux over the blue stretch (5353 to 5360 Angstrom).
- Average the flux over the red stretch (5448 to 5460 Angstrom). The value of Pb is 4.54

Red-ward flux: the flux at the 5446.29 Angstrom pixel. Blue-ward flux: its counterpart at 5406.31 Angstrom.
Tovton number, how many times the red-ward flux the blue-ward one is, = 0.93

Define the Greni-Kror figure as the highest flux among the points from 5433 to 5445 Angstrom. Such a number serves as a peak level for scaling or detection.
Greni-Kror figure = 20.82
